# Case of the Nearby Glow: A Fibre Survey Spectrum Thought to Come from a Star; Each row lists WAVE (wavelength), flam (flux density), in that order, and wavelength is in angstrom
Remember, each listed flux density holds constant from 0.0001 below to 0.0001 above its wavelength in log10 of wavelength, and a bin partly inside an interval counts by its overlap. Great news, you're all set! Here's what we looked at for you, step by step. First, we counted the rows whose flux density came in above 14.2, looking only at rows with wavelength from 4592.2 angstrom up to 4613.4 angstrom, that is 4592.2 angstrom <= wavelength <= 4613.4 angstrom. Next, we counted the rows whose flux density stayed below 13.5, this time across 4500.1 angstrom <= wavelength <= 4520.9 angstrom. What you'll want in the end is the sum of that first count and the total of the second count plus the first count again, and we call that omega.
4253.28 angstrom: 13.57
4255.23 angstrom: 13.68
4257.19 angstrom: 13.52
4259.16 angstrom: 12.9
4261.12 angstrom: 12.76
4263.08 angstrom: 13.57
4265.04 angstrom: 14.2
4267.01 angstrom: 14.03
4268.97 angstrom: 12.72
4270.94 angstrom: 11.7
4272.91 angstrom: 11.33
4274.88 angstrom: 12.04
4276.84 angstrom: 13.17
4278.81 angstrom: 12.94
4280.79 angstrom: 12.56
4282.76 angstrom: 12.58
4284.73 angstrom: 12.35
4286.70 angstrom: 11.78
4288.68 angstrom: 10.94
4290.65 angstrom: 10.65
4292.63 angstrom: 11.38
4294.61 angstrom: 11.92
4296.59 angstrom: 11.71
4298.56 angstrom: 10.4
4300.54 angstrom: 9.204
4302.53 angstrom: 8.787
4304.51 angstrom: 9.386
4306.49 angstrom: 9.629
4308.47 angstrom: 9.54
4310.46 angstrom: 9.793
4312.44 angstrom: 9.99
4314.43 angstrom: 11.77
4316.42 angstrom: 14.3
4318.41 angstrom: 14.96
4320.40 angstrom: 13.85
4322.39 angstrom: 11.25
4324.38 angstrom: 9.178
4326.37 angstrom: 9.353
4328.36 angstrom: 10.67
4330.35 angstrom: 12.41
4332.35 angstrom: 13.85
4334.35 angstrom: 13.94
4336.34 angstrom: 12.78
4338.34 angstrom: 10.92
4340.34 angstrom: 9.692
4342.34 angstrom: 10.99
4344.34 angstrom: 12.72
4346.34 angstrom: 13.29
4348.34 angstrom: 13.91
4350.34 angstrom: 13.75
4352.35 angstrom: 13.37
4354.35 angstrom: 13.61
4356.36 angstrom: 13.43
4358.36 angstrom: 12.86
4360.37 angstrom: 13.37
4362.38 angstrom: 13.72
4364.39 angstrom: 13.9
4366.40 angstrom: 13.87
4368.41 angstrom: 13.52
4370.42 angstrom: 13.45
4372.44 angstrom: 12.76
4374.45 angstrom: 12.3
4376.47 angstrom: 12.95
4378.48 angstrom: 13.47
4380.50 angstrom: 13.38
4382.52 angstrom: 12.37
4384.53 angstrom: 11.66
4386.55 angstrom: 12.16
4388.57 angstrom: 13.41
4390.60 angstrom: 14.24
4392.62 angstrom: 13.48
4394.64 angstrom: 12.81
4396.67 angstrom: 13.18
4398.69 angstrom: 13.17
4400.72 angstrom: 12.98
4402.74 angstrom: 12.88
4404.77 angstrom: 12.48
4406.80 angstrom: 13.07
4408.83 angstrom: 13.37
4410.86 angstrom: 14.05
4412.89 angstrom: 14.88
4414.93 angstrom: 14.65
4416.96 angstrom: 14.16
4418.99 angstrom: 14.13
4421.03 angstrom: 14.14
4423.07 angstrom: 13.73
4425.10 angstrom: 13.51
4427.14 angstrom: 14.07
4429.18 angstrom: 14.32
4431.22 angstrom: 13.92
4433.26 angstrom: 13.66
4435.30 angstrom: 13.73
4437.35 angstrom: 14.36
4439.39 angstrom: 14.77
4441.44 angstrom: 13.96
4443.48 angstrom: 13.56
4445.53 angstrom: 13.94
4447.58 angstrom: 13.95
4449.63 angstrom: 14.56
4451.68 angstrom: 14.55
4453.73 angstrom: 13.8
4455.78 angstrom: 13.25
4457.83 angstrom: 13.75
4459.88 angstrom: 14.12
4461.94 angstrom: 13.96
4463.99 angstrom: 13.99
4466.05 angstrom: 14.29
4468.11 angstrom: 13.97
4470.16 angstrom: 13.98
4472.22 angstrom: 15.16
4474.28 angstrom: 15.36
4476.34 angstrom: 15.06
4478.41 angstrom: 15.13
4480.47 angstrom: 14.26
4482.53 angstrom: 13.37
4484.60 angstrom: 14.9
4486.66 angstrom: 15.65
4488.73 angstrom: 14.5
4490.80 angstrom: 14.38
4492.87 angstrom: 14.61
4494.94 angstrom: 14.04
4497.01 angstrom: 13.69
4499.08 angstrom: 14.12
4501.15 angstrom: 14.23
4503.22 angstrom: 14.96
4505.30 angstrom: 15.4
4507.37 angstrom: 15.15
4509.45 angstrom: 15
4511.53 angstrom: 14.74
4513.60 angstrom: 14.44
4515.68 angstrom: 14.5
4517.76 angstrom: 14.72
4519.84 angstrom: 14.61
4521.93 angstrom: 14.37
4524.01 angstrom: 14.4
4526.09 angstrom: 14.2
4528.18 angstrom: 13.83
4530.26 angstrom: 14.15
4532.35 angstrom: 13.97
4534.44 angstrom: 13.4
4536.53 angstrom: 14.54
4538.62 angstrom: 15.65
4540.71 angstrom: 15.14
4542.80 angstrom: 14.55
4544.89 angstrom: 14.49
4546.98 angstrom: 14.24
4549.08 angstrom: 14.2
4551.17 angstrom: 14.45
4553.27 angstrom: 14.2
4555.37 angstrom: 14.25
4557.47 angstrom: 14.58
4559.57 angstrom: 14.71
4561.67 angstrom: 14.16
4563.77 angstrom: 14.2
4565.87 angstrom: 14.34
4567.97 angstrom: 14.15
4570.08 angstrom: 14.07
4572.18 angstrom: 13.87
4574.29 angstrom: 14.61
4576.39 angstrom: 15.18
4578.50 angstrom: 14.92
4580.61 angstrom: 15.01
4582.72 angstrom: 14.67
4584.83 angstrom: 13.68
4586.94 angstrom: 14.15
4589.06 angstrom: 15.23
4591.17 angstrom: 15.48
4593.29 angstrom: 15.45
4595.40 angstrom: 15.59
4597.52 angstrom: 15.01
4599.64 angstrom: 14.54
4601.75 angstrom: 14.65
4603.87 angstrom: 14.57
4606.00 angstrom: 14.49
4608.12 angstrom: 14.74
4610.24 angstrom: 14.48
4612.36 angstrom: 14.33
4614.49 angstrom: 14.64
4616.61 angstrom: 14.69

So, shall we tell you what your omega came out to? 20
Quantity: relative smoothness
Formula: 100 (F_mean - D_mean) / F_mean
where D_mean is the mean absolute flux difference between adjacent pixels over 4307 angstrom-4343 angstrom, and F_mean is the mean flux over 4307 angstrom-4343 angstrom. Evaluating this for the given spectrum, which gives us 89.1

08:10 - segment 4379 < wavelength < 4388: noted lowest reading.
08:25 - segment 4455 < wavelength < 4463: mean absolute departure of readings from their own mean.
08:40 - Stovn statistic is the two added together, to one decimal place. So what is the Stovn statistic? 11.9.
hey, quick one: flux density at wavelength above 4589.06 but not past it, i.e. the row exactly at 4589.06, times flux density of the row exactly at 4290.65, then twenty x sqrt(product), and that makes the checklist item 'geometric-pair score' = 255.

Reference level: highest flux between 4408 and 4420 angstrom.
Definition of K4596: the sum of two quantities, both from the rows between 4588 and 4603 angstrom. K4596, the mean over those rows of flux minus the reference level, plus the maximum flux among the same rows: 15.8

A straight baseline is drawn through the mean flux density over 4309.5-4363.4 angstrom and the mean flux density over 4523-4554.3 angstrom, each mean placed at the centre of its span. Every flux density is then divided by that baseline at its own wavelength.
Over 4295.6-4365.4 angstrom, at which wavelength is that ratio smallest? 4302.53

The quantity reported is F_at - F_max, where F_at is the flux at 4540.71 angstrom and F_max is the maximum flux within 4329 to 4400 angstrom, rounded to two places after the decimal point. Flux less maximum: 0.90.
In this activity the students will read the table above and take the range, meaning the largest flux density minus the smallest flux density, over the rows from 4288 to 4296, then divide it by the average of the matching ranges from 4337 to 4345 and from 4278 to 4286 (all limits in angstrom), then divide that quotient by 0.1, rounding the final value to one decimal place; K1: 7.0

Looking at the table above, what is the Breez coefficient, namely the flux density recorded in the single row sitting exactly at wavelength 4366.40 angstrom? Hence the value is 13.87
